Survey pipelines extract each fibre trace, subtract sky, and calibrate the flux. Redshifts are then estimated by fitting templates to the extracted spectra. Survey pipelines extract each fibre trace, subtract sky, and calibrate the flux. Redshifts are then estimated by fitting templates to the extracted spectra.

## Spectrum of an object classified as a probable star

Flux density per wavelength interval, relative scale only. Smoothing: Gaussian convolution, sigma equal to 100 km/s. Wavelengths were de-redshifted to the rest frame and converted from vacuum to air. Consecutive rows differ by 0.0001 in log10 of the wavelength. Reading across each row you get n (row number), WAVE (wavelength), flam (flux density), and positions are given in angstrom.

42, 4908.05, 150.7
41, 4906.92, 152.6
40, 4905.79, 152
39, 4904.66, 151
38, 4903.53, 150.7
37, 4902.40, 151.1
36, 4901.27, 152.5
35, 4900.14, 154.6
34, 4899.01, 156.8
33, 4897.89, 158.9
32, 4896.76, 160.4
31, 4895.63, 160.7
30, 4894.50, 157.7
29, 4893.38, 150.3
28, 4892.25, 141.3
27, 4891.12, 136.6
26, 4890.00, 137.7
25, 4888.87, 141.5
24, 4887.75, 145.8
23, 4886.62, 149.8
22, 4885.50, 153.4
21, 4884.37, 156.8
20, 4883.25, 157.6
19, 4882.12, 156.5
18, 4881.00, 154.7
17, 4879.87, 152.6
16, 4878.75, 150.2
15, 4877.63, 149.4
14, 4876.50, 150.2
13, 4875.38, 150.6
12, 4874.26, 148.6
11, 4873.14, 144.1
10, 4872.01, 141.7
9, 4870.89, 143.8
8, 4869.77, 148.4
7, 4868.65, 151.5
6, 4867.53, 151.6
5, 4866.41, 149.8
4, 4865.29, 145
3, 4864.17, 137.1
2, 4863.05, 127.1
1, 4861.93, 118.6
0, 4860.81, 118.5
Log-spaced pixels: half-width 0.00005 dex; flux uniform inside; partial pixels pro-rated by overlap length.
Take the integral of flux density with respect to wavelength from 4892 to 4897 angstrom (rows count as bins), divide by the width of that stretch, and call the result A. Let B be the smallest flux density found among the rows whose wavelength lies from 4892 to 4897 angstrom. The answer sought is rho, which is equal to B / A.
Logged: 0.915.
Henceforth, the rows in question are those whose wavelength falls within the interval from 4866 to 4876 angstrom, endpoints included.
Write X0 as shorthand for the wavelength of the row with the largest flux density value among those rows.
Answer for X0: 4867.53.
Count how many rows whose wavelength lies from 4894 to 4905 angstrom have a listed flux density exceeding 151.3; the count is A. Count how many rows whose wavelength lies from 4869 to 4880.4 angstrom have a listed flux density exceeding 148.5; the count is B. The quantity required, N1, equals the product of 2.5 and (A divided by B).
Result 2.9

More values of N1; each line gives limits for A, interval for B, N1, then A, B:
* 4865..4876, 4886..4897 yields 1.0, 2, 5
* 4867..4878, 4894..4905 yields 0.5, 2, 10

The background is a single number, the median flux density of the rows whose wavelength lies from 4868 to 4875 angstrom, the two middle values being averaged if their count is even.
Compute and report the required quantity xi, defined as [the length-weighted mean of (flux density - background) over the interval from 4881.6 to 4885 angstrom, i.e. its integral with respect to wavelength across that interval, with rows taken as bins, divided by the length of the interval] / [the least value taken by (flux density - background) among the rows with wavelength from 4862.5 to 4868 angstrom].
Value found -0.6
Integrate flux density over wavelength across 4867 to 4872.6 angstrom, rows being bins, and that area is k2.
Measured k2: 825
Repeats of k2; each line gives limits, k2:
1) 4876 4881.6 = 848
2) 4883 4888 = 764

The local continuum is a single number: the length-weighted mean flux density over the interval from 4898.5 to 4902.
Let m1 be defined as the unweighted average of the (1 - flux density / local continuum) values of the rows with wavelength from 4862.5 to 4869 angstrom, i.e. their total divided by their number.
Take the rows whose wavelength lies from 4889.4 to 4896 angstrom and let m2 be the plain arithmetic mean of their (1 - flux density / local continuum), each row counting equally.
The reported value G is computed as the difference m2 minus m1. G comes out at -0.02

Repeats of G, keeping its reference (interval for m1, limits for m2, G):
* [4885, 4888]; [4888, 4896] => 0.02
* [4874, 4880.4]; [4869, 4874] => 0.04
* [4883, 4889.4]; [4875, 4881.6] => 0.00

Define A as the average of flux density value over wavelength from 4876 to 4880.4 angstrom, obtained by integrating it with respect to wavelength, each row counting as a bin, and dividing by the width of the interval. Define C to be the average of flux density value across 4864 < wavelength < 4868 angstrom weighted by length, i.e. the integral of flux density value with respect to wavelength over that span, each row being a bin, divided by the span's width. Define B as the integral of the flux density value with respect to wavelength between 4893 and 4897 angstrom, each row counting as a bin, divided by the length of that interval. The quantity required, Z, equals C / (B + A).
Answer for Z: 0.476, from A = 151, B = 157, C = 147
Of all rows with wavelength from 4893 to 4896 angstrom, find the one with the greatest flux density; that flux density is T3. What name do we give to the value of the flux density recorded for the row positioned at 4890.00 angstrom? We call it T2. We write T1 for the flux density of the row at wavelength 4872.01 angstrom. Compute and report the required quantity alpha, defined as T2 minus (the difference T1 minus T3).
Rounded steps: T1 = 141.7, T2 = 137.7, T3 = 160.7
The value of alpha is 157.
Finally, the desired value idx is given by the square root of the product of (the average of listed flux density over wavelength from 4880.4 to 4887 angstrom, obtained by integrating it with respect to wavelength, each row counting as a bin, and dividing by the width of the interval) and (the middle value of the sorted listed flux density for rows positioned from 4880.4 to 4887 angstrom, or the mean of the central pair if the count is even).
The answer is 155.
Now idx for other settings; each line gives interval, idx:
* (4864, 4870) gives 149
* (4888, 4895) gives 143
